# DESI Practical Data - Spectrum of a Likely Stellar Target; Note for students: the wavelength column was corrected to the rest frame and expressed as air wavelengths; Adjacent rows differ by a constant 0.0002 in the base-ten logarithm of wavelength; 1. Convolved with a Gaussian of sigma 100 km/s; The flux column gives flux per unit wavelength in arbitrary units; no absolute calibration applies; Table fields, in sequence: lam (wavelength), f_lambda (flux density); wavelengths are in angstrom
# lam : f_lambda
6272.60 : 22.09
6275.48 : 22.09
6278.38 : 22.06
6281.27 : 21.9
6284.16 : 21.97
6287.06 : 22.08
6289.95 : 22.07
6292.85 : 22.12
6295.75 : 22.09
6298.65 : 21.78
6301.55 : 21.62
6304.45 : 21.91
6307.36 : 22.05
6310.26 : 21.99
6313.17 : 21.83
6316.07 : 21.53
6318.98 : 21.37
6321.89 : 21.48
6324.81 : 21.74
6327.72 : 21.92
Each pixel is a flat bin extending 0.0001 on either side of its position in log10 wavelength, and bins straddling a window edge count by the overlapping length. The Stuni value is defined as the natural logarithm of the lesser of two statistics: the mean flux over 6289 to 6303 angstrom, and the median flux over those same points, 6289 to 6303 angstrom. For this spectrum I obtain 3.09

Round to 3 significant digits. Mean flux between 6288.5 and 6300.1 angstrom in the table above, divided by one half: 44.0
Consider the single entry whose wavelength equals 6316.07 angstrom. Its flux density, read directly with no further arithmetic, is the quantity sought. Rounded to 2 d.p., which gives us 21.53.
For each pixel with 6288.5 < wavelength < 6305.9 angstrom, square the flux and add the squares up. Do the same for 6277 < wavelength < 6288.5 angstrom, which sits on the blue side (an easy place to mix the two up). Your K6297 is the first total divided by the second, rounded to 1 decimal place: 1.5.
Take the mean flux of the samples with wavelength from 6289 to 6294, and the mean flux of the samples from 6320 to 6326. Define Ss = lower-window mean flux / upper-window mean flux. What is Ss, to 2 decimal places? 1.02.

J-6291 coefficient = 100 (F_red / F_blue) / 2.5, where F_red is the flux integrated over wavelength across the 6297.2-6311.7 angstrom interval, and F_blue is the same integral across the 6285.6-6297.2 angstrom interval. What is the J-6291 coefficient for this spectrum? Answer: 50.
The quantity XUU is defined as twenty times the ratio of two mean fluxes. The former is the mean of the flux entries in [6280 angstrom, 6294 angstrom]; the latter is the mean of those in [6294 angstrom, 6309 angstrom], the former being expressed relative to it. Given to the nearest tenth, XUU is 20.1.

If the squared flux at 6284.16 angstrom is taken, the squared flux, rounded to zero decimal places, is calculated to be 483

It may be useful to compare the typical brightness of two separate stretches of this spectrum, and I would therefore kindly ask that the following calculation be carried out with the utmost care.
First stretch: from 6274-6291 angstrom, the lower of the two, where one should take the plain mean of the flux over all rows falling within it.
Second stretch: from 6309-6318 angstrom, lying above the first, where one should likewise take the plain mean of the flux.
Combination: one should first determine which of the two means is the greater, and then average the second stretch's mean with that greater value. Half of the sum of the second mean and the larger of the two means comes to 21.9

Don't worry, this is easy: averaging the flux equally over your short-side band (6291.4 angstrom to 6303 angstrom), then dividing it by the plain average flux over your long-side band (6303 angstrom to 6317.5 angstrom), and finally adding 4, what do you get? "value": 5.00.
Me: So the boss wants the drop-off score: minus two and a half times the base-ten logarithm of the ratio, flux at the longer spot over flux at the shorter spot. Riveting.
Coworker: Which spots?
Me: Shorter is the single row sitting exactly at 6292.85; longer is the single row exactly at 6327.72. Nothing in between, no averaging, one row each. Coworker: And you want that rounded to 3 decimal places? 0.010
